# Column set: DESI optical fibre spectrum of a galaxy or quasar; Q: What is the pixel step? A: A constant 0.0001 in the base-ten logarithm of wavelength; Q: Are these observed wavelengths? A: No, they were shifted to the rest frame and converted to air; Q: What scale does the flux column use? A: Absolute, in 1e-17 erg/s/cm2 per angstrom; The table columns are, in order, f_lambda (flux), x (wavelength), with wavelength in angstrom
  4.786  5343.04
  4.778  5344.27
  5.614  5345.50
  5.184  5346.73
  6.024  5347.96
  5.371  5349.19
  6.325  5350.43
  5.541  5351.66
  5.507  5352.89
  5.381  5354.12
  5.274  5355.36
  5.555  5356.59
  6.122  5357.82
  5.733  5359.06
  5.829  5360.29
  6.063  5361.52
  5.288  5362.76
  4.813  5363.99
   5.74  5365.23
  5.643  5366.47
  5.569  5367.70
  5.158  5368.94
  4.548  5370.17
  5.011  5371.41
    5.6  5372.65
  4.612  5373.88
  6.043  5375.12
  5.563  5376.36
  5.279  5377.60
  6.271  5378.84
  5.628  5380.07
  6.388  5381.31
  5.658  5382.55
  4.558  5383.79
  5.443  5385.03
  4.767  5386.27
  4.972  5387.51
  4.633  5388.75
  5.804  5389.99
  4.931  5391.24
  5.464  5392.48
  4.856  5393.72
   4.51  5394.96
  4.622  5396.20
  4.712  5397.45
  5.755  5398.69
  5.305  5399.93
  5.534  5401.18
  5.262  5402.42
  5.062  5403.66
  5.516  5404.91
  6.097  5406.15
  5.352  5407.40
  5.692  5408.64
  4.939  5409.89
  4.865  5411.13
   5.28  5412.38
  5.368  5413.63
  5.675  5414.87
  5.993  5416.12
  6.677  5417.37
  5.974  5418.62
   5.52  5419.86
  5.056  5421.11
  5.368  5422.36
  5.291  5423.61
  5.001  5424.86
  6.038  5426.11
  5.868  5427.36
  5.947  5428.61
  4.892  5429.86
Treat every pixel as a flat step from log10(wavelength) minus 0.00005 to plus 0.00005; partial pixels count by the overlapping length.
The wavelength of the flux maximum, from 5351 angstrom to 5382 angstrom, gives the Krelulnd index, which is 5381.31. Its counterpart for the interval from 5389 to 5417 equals 5406.15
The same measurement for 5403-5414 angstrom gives 5406.15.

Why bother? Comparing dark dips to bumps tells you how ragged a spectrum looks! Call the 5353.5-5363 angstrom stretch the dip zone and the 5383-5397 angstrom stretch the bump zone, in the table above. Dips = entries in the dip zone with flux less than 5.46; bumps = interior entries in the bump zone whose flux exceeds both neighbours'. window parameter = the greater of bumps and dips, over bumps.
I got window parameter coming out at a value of 1.00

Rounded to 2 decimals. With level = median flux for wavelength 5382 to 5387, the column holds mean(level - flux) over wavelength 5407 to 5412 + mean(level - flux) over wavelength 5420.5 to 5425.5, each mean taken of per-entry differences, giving -0.18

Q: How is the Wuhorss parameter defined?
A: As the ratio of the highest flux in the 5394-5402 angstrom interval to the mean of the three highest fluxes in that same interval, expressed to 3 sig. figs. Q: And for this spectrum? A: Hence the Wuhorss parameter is 1.04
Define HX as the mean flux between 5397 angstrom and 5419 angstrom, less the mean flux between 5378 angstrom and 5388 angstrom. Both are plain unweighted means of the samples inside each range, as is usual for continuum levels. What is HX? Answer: 0.04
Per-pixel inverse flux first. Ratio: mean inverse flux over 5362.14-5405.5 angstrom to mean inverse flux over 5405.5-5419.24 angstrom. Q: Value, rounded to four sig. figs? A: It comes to 1.068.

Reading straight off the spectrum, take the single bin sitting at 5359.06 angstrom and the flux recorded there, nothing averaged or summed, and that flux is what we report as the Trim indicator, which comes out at 5.733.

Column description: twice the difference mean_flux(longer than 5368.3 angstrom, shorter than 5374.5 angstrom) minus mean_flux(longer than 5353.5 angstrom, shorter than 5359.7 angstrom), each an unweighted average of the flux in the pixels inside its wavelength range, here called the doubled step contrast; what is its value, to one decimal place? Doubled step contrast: -1.3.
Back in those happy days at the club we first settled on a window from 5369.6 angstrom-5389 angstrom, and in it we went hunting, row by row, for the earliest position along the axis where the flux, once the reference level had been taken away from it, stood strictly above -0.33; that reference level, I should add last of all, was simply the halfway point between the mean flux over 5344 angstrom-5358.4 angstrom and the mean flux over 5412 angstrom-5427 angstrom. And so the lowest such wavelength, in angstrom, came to 5372.65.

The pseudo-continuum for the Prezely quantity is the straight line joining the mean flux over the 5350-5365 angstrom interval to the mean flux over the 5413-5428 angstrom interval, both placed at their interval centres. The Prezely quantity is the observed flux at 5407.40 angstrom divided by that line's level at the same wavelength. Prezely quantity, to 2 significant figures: 0.95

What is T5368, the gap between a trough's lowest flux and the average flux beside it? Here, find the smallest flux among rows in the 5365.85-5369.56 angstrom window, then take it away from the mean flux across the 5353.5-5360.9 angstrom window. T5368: 0.5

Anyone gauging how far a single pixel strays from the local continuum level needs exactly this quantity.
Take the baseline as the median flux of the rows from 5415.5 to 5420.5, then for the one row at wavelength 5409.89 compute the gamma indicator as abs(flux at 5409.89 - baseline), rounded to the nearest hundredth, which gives 1.04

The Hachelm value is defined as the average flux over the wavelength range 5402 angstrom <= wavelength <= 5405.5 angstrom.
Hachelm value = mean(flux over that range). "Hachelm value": 5.3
